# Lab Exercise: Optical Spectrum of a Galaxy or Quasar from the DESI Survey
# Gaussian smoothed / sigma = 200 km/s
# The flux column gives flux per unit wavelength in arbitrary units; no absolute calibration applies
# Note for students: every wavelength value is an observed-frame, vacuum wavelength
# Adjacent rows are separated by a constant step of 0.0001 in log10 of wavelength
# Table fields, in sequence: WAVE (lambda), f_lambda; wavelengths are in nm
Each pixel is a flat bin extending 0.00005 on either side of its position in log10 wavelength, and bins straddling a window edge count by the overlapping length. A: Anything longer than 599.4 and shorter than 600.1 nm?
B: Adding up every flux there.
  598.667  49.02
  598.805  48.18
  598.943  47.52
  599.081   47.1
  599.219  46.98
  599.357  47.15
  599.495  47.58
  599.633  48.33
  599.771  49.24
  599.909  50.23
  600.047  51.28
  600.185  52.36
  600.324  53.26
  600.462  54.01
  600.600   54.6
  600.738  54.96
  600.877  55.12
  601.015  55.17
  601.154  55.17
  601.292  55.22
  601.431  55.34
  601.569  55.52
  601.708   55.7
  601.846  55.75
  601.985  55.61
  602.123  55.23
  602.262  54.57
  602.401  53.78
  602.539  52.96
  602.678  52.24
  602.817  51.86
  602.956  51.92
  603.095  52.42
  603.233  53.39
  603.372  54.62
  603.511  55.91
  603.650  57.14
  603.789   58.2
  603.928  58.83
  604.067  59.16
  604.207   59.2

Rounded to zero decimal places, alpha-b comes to 247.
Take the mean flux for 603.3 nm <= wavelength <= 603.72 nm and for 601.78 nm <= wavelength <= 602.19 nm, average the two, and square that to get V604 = 3104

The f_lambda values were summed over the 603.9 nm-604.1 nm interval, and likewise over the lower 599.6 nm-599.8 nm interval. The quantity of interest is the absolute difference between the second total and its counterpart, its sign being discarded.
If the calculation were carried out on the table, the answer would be 20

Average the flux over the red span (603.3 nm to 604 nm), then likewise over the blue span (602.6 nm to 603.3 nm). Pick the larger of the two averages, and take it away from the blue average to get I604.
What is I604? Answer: -5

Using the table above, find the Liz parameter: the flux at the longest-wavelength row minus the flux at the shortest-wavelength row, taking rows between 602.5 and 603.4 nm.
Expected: 1.7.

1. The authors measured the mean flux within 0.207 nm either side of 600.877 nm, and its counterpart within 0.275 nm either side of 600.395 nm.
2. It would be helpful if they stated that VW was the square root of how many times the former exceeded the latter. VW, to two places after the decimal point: 1.01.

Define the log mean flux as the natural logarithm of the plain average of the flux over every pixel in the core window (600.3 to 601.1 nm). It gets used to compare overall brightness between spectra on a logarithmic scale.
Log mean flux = 4.00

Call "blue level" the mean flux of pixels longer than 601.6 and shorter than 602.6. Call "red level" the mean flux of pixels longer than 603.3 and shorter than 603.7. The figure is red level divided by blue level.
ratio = 1.02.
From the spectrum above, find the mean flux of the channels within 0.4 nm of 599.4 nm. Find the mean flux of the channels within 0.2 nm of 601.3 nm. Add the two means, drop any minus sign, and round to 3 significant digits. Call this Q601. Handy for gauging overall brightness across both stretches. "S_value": 103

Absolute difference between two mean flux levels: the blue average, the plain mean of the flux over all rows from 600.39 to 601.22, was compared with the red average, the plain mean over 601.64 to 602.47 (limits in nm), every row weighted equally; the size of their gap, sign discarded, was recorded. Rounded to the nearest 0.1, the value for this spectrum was 0.3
